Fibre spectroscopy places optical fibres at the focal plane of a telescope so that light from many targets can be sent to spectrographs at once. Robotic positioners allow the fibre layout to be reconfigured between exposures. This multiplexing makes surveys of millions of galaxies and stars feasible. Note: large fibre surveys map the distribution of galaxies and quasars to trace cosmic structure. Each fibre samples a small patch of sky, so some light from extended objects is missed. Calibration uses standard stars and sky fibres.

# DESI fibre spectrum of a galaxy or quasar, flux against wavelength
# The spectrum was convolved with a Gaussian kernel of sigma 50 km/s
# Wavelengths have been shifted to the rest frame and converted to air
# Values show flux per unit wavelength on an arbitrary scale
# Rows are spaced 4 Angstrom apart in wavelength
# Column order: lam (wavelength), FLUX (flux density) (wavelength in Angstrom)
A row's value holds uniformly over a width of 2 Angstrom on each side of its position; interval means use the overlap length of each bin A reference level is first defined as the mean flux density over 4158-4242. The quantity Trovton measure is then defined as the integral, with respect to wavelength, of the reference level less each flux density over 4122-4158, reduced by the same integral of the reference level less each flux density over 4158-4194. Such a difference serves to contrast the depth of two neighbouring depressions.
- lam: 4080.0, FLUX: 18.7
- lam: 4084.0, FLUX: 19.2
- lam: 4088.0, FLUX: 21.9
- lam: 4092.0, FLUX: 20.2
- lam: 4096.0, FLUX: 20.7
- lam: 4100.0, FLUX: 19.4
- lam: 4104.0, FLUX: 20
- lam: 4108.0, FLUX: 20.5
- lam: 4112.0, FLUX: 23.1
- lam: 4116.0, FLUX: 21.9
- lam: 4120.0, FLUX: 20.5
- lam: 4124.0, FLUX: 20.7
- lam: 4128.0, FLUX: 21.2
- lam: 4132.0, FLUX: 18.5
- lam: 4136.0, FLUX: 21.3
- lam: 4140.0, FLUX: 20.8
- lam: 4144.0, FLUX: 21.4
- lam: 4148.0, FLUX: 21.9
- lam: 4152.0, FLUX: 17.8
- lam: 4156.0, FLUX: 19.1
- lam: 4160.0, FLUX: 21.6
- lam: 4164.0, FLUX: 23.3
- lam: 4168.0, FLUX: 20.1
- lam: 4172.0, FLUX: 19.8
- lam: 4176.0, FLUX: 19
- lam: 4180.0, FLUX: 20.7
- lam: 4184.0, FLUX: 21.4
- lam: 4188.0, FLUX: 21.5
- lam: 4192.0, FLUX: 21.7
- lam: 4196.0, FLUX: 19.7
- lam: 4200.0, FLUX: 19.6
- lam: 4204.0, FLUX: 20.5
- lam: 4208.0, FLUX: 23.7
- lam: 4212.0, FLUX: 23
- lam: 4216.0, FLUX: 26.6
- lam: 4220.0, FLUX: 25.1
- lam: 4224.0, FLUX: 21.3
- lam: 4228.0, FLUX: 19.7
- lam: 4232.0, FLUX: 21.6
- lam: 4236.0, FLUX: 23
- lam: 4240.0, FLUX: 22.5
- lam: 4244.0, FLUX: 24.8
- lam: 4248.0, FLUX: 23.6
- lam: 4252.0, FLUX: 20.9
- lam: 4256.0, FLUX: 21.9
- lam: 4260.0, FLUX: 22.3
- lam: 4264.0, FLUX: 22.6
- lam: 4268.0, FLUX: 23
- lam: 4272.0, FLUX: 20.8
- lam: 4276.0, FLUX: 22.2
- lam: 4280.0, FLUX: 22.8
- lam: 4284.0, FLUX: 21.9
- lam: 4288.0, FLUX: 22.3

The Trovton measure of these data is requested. 26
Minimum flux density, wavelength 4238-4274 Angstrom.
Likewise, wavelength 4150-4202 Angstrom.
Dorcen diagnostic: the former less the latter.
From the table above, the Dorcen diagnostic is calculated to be 3.0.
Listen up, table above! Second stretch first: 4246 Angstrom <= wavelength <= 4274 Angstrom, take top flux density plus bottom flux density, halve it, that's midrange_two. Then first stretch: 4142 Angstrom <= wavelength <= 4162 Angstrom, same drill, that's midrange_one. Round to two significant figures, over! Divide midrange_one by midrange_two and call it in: 0.89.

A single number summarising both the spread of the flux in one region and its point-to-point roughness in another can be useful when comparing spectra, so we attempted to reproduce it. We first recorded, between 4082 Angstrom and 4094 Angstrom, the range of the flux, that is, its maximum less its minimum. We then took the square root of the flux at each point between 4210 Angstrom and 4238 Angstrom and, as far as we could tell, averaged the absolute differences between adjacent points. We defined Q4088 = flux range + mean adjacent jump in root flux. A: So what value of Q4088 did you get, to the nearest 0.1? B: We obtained 2.9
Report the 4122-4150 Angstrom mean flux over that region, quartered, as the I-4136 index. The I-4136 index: 5.21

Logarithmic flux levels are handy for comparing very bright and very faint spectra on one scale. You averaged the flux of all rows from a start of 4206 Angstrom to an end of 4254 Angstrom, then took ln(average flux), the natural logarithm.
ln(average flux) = 3.13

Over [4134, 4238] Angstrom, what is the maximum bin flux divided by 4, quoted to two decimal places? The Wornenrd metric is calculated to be 6.65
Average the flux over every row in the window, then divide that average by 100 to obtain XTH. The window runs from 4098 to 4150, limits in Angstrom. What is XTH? 0.209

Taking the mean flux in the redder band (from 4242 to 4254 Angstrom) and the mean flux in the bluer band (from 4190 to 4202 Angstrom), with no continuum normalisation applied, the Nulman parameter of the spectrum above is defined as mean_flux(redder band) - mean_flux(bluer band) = 2.77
